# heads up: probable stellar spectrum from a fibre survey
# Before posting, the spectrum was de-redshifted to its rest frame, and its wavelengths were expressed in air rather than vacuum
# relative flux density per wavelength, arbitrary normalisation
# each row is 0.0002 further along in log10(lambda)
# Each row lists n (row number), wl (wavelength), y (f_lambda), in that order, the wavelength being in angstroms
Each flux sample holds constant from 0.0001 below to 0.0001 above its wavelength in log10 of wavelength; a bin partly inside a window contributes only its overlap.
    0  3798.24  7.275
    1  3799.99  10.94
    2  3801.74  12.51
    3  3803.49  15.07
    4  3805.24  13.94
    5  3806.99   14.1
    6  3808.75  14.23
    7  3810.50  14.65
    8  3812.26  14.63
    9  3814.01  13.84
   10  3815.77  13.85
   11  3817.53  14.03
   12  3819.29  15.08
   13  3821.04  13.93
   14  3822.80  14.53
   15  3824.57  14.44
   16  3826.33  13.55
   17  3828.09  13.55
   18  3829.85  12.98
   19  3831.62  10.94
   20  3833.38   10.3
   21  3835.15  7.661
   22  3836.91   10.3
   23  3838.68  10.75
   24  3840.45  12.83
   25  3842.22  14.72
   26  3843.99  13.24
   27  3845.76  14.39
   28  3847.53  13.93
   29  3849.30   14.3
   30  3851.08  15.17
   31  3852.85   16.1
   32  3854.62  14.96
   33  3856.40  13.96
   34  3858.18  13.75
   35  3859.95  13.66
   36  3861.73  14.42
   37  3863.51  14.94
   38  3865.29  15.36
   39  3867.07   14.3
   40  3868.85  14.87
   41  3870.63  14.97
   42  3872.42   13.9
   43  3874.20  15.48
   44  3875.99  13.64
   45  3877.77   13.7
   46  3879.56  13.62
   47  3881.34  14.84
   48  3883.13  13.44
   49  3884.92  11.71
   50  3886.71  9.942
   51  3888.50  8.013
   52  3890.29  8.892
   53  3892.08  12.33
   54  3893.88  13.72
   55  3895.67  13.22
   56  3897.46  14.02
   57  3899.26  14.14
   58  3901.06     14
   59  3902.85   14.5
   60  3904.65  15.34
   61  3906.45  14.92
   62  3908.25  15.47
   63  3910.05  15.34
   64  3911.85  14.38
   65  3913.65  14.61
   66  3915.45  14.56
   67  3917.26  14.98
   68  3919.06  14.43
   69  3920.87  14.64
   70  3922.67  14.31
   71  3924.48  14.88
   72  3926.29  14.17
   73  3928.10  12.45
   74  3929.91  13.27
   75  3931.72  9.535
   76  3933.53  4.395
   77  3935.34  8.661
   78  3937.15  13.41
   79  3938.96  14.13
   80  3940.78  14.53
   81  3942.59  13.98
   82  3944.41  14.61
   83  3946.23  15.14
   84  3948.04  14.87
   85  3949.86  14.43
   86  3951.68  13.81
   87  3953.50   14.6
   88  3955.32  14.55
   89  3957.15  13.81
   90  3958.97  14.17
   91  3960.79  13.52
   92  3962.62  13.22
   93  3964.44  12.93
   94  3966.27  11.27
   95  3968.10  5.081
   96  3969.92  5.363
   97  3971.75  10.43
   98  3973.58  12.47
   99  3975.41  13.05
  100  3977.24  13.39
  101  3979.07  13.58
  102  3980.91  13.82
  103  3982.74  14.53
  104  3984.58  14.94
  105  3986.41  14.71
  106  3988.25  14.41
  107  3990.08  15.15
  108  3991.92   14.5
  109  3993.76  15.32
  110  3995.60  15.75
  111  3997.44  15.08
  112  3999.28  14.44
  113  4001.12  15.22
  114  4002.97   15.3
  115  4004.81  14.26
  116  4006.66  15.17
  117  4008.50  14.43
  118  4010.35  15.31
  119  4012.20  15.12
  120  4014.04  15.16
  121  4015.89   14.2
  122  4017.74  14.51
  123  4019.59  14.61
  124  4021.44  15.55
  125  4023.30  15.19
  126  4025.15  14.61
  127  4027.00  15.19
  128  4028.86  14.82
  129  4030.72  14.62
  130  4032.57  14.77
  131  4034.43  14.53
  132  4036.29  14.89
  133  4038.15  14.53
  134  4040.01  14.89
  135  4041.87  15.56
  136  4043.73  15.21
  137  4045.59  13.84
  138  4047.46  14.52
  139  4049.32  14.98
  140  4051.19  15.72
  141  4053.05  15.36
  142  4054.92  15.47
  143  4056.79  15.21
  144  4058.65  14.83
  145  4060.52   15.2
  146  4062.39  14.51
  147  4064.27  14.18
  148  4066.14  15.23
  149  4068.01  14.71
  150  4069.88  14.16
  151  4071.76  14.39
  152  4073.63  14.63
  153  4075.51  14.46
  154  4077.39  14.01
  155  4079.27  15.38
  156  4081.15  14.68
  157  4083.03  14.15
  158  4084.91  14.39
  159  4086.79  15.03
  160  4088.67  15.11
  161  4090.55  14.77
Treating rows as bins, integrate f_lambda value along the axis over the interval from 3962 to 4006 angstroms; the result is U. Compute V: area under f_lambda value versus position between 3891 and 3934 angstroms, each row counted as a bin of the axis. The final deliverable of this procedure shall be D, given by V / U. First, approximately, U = 584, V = 590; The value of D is 1.01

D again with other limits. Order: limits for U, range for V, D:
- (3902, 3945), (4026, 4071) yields 1.15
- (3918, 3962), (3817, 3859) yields 0.95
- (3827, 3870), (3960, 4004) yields 1.01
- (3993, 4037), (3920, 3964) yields 0.89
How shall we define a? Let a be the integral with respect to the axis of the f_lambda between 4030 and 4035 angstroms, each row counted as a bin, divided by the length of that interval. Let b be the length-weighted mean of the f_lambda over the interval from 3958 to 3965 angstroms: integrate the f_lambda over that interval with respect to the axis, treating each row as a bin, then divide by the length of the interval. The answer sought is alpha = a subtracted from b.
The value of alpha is -1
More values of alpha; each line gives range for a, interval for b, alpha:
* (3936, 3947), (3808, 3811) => 0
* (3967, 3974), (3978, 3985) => 6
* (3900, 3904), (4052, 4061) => 1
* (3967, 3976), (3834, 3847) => 3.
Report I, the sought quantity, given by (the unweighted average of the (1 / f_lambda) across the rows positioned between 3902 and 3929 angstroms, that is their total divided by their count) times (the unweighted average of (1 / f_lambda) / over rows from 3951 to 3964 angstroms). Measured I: 0.0049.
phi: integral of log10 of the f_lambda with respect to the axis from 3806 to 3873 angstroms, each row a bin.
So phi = 76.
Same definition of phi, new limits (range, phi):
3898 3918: 23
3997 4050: 62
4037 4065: 33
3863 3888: 28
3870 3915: 51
